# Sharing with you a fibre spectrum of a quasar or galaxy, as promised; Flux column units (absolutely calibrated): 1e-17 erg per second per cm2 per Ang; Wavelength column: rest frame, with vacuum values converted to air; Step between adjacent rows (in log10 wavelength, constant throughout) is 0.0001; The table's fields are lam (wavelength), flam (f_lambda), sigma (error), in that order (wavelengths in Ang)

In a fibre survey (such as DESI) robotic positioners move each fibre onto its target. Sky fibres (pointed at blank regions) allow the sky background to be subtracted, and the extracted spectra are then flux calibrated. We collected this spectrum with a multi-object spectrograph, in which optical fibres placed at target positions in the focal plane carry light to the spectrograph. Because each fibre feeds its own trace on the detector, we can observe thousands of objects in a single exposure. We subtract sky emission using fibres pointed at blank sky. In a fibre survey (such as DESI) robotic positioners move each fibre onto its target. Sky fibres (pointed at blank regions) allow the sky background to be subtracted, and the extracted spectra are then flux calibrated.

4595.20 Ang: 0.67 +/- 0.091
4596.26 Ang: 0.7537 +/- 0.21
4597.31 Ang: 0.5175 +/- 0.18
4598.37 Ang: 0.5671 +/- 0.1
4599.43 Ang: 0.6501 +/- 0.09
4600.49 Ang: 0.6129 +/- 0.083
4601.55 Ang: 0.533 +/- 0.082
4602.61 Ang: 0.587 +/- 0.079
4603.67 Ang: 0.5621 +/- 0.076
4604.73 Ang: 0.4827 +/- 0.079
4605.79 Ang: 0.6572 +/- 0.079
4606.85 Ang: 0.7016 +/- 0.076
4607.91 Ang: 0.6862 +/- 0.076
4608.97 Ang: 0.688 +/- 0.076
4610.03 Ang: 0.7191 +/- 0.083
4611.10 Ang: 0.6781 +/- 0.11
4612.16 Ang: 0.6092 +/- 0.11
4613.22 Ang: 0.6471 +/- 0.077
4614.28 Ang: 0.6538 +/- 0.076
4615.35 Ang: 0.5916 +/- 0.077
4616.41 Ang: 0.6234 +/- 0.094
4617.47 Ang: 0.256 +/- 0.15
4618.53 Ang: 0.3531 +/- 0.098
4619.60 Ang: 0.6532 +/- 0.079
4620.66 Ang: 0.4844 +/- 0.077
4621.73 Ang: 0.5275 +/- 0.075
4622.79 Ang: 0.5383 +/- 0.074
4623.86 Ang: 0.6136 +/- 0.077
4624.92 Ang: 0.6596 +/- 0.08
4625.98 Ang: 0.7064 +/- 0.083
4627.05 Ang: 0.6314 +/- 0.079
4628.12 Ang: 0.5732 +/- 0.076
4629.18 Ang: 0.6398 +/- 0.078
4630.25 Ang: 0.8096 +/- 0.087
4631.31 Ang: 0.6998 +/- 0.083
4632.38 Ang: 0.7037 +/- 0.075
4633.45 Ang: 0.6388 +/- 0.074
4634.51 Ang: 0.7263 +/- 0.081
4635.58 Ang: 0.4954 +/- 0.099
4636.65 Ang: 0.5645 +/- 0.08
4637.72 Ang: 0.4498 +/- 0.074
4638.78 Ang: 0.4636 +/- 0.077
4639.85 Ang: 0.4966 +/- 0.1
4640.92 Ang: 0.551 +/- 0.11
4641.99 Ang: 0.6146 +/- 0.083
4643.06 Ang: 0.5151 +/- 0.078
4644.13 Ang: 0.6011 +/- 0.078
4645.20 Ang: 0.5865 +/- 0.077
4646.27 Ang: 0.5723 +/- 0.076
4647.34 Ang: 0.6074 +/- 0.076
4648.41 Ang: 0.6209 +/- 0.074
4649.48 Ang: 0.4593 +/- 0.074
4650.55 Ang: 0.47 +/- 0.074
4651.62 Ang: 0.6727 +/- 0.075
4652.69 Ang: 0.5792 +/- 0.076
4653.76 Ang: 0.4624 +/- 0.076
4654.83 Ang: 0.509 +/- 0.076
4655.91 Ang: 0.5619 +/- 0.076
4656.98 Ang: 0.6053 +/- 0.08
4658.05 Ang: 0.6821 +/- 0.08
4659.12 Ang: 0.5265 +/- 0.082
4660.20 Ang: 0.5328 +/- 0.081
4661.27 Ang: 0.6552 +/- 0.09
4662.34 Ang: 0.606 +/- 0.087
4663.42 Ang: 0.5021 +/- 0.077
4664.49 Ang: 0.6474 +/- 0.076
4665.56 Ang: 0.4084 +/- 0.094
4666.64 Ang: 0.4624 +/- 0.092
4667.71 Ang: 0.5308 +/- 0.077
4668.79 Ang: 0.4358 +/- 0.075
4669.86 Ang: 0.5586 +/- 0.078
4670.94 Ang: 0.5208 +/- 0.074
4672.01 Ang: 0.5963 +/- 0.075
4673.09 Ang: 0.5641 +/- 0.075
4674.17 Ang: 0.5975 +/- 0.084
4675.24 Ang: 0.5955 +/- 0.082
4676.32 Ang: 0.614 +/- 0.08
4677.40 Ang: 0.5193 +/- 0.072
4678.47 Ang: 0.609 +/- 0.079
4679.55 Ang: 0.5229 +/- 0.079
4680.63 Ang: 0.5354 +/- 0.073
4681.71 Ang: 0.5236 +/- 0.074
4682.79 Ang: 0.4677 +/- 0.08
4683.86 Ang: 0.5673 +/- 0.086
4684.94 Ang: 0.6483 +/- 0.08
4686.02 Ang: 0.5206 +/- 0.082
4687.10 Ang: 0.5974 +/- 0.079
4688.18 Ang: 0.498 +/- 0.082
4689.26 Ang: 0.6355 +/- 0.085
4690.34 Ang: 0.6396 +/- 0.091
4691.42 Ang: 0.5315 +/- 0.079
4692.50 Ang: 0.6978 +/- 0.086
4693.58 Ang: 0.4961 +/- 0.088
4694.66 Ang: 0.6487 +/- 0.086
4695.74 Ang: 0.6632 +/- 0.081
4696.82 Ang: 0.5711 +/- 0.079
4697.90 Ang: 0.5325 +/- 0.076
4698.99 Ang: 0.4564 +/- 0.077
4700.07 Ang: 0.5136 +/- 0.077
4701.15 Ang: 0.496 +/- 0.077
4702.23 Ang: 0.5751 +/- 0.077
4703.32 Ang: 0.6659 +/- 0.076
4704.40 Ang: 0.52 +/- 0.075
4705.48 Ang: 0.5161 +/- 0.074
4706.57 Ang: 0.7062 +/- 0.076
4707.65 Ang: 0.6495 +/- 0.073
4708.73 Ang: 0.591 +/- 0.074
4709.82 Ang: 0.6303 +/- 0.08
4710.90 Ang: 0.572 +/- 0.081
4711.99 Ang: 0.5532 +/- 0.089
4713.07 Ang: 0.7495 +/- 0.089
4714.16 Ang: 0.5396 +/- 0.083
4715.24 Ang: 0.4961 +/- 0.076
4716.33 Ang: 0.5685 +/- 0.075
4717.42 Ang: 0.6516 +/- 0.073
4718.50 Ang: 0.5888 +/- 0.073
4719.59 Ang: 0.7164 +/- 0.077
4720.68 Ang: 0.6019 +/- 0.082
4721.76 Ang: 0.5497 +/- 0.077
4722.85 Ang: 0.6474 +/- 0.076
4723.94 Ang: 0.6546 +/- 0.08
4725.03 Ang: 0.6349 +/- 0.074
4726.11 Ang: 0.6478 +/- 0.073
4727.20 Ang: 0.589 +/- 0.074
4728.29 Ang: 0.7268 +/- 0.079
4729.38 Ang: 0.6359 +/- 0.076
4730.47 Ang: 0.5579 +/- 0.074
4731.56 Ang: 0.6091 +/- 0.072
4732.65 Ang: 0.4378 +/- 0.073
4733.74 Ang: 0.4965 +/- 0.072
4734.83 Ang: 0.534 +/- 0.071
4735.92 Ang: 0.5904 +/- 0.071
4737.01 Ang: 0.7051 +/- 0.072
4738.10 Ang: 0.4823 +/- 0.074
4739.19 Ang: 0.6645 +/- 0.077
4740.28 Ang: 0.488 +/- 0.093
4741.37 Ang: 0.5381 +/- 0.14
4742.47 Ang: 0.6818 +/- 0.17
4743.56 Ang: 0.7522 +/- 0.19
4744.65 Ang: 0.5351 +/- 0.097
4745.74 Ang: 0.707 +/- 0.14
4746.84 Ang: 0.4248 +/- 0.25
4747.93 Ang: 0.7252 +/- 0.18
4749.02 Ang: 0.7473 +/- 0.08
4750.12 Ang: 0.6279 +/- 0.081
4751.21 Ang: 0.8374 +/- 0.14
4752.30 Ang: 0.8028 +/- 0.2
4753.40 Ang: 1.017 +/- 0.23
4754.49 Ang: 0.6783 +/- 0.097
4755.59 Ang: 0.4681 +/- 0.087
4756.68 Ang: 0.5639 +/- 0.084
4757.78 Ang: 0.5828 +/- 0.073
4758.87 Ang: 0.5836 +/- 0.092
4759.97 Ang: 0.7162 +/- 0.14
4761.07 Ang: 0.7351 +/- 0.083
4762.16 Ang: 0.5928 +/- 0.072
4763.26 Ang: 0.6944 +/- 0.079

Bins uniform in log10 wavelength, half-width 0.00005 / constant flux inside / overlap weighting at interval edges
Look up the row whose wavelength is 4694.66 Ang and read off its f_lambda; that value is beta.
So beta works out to 0.6487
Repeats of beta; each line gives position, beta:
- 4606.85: 0.7016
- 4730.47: 0.5579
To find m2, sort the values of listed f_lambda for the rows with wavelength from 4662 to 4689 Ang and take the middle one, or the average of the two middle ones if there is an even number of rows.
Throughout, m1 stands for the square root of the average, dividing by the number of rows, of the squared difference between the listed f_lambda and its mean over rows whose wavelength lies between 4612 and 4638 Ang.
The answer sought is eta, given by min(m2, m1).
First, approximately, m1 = 0.117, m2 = 0.535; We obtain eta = 0.117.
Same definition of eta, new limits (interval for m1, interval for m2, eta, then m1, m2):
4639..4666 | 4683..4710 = 0.071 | 0.071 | 0.575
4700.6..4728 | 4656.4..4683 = 0.067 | 0.067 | 0.535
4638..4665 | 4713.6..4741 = 0.067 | 0.067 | 0.590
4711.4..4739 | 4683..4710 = 0.078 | 0.078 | 0.575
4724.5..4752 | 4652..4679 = 0.105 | 0.105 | 0.562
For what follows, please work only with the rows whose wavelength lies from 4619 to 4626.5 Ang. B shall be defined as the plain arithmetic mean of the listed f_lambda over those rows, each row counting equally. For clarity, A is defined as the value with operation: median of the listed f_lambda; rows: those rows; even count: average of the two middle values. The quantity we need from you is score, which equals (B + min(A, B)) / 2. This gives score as 0.60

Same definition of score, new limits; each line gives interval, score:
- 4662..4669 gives 0.51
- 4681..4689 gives 0.53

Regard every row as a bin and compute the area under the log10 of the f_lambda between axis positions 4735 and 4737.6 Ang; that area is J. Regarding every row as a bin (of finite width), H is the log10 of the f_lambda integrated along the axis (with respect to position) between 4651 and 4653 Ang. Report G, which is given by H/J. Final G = 0.78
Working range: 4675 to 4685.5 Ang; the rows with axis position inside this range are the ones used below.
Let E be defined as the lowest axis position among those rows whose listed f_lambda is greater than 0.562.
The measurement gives 4675.24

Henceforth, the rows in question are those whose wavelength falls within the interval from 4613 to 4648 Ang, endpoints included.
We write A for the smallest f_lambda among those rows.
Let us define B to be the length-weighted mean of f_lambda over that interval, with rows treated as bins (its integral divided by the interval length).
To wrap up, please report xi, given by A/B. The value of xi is 0.44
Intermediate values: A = 0.256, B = 0.58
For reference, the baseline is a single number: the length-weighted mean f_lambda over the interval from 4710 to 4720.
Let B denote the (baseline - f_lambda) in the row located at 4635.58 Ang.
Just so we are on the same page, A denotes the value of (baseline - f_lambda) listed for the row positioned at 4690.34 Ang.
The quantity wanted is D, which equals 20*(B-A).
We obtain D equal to 3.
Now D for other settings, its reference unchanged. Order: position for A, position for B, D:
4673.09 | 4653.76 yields 2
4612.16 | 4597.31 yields 2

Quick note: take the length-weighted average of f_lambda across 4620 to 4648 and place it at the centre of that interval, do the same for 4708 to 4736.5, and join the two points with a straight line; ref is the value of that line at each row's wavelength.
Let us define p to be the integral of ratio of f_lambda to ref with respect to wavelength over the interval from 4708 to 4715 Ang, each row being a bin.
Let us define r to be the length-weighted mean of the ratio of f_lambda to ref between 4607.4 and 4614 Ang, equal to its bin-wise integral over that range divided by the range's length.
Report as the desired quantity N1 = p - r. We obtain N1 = 5.9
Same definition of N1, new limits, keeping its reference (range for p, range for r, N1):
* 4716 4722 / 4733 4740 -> 5.2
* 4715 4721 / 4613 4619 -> 5.2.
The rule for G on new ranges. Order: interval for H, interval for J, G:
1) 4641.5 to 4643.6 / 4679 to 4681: 0.95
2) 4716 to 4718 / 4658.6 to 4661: 0.67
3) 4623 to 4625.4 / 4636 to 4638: 0.85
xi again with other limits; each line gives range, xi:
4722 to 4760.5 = 0.67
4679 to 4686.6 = 0.86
